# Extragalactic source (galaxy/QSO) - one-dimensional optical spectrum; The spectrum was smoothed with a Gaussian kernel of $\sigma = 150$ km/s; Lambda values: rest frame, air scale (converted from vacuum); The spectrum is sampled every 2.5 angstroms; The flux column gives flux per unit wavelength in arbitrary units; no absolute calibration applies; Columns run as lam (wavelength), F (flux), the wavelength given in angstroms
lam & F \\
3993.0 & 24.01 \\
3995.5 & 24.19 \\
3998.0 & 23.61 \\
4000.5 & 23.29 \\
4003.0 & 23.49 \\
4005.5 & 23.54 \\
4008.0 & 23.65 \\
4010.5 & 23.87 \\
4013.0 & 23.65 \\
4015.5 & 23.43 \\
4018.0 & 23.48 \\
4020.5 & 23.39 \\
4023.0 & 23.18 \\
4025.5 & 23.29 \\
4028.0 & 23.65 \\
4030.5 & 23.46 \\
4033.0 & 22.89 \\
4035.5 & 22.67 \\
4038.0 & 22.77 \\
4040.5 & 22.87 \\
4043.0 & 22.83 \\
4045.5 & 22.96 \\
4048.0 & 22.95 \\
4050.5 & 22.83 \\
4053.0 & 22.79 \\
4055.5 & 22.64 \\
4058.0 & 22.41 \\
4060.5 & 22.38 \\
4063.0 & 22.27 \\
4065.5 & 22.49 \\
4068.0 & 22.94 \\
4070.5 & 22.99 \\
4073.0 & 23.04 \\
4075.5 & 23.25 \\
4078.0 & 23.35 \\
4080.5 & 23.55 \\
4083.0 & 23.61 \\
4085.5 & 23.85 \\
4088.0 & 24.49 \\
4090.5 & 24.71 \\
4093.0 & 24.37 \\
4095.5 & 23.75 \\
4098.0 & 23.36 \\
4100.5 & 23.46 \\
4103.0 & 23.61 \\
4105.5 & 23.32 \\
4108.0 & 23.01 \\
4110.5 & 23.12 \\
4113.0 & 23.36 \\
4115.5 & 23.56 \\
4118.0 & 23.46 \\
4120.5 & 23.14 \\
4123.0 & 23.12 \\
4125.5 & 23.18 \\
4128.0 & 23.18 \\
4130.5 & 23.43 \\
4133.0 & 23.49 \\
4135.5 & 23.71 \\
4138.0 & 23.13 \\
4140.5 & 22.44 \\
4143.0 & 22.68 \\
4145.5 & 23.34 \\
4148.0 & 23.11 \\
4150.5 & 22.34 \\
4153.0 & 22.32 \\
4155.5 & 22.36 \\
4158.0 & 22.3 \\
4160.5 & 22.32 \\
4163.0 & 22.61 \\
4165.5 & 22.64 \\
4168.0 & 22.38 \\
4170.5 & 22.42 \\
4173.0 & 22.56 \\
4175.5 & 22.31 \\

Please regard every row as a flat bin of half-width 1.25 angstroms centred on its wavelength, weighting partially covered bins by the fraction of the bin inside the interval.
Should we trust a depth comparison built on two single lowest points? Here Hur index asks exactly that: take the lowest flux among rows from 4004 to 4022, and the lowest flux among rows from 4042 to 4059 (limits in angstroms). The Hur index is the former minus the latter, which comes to 0.98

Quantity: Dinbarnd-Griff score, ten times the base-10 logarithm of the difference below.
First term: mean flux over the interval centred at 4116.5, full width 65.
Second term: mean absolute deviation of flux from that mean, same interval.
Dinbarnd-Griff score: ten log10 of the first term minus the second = 13.63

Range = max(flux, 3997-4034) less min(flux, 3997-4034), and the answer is 0.98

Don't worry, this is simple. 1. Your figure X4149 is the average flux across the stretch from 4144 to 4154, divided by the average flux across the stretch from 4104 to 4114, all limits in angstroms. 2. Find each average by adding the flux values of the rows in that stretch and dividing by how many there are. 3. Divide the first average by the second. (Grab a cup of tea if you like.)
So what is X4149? 0.982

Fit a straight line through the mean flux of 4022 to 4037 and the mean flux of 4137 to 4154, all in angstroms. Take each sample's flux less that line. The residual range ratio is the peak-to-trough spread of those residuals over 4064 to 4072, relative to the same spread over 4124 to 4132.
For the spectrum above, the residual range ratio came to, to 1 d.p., 1.9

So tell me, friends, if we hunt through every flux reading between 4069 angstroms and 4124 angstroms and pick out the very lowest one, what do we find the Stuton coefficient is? 22.99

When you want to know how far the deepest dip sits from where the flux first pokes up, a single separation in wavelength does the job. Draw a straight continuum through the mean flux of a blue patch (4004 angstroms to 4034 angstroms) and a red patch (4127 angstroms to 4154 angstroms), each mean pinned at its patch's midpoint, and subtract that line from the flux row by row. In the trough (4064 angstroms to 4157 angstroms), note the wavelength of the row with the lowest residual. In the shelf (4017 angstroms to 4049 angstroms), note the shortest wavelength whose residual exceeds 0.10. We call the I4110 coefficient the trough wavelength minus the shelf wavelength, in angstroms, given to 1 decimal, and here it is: 37.5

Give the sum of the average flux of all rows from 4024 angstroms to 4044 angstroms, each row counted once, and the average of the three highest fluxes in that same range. 46.5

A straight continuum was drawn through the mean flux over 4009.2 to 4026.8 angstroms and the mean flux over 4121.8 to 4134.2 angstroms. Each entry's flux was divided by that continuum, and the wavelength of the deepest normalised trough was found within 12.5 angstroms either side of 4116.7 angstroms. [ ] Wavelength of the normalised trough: 4108.0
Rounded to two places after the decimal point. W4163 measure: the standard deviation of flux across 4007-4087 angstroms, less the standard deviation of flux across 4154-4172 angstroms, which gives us 0.31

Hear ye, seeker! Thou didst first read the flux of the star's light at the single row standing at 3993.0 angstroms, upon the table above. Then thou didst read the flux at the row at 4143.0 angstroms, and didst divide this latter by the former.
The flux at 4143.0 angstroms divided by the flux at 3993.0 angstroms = 0.94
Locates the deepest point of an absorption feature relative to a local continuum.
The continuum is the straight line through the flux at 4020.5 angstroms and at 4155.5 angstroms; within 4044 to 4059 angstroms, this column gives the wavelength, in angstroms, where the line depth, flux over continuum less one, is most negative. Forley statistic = 4058.0 angstroms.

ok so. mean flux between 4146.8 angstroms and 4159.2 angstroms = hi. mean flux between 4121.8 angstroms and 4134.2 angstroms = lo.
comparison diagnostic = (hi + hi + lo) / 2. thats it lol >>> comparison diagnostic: 34.1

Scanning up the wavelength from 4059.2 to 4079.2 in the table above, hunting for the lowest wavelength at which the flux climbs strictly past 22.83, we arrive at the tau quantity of 4068.0 angstroms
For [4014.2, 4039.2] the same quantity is 4015.5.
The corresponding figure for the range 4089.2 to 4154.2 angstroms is 4090.5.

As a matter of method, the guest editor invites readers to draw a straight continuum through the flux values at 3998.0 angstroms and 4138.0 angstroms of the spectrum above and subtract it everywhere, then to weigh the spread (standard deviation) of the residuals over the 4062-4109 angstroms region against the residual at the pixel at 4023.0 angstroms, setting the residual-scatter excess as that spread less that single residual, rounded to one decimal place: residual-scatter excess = 1.0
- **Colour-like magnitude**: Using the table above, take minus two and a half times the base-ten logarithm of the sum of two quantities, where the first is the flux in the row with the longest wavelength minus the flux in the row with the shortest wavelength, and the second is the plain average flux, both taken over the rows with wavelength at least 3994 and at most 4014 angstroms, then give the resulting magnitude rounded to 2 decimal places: -3.41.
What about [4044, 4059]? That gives -3.37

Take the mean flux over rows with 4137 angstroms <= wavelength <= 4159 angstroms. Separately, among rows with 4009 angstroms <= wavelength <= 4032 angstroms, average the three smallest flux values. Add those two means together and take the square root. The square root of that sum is 6.78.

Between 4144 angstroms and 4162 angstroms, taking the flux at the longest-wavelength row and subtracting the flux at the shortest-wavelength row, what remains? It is -1.0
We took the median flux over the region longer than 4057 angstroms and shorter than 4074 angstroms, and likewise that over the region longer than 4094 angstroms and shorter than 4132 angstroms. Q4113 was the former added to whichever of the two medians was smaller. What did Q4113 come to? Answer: 45.0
